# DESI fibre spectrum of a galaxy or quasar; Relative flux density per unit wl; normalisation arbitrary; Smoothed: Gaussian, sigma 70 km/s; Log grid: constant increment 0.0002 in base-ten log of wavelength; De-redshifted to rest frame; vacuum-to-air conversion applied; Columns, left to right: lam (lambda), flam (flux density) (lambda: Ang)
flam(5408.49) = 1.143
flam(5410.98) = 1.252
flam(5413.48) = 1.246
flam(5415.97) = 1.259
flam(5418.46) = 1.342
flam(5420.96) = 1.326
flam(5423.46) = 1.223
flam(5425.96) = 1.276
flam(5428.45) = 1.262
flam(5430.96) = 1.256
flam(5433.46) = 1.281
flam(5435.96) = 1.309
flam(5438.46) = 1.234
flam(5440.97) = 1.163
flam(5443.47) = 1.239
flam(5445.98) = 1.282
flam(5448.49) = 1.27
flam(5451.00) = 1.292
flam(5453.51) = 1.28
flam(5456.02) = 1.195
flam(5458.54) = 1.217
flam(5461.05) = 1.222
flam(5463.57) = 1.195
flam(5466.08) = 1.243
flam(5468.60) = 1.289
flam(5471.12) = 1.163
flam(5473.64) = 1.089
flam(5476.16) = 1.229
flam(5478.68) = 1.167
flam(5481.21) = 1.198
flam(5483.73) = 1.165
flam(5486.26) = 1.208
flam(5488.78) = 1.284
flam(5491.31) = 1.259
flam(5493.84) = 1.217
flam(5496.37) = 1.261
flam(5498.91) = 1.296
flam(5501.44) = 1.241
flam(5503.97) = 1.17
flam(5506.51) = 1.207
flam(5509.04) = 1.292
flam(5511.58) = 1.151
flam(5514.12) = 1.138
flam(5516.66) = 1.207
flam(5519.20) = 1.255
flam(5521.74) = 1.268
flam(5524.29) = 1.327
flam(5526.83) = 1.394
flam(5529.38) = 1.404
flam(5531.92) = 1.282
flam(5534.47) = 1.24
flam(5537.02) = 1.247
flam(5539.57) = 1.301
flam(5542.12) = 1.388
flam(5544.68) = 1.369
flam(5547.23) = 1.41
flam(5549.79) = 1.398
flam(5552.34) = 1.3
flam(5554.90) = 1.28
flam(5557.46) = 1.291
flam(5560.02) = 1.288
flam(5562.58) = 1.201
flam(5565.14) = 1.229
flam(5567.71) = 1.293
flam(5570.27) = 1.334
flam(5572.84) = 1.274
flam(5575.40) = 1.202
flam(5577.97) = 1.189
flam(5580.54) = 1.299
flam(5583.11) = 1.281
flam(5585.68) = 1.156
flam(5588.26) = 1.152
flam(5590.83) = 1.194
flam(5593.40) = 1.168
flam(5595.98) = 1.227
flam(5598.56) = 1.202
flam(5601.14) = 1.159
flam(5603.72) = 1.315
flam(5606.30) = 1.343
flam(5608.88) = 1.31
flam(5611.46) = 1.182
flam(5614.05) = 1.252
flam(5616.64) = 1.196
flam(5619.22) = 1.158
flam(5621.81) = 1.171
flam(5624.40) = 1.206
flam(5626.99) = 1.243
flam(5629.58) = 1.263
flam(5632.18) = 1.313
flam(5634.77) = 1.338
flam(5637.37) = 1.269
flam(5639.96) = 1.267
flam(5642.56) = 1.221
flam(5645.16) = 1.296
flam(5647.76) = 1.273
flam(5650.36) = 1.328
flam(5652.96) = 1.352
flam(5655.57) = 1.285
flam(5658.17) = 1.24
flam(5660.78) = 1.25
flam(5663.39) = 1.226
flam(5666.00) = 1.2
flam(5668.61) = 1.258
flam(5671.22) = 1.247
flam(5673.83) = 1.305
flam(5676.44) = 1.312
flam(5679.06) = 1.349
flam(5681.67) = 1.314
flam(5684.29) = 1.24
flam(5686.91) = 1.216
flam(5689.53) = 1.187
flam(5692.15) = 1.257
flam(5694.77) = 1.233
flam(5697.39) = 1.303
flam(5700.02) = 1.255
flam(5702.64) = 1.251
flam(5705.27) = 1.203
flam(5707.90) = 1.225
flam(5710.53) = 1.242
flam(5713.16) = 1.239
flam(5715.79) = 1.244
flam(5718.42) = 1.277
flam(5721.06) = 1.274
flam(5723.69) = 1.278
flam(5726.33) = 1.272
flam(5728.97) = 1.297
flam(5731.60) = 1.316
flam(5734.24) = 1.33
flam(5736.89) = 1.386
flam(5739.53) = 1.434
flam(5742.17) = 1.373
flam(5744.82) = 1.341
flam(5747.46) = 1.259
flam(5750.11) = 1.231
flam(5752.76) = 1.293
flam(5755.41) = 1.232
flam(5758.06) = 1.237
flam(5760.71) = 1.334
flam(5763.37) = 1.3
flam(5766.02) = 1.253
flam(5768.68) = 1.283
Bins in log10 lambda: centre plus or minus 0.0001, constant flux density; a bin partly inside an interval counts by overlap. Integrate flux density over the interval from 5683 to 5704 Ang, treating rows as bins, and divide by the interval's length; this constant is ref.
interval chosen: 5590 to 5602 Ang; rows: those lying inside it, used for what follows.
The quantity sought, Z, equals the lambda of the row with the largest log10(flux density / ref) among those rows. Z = 5595.98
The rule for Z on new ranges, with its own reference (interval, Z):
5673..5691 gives 5679.06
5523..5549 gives 5547.23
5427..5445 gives 5435.96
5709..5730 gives 5728.97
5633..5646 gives 5634.77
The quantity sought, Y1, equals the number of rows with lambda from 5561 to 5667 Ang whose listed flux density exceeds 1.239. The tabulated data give 22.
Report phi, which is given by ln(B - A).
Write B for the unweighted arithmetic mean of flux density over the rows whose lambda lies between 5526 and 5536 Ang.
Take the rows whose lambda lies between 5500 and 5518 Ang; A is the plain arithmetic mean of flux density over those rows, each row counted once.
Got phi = -2.05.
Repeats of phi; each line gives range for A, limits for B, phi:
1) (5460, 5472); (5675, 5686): -2.51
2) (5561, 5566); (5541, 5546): -1.81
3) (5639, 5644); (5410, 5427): -3.48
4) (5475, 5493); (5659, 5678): -3.19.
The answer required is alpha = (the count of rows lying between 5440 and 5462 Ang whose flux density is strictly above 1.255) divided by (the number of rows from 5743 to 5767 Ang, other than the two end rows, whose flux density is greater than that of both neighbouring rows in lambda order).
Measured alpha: 2.0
